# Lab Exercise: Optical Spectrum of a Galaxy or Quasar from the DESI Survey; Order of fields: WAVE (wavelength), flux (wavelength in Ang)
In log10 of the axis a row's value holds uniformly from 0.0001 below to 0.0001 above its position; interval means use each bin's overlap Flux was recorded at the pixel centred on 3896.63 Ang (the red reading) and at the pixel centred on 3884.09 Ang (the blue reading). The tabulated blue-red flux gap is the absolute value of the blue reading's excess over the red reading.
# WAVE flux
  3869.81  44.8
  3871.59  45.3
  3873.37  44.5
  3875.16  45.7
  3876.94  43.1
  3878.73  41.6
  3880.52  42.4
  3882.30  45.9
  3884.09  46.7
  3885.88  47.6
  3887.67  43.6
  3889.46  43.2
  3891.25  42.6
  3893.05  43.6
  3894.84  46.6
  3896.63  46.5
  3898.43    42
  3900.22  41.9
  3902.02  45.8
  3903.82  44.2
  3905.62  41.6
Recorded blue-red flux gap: 0.2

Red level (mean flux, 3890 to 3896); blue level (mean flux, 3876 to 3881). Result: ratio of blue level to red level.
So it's 0.96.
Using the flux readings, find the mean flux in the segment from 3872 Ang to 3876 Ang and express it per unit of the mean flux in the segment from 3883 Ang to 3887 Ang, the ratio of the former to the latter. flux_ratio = 0.96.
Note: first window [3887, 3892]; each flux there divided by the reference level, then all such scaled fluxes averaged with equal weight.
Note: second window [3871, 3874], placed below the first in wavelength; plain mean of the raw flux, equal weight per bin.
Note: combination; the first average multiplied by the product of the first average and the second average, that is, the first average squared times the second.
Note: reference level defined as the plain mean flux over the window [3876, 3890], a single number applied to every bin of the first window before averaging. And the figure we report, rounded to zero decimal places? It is 43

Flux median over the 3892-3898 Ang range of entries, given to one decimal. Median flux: 46.5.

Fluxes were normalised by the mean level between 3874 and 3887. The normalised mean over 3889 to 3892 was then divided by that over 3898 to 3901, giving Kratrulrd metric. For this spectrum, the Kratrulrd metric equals 1.02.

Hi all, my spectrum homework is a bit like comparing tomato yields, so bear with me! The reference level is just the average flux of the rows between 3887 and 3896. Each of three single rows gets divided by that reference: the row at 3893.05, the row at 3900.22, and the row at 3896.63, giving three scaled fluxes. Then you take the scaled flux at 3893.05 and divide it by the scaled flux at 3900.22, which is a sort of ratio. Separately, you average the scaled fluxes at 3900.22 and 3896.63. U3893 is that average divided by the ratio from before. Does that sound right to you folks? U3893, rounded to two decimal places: 0.97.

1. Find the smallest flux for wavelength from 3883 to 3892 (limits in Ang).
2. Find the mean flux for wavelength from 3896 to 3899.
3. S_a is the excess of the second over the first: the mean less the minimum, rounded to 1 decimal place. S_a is 1.6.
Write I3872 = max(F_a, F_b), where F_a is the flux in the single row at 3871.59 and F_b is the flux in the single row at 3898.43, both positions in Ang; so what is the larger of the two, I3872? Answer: 45.3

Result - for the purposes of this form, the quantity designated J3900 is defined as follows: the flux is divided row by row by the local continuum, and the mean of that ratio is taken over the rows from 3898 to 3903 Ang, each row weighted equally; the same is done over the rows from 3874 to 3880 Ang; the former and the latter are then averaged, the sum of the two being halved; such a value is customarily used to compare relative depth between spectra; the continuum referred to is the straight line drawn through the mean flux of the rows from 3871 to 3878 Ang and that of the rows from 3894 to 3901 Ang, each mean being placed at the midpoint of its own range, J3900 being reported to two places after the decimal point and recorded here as 0.98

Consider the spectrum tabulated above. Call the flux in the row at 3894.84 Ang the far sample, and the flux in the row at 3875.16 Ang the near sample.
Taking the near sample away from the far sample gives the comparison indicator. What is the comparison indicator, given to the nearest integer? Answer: 1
